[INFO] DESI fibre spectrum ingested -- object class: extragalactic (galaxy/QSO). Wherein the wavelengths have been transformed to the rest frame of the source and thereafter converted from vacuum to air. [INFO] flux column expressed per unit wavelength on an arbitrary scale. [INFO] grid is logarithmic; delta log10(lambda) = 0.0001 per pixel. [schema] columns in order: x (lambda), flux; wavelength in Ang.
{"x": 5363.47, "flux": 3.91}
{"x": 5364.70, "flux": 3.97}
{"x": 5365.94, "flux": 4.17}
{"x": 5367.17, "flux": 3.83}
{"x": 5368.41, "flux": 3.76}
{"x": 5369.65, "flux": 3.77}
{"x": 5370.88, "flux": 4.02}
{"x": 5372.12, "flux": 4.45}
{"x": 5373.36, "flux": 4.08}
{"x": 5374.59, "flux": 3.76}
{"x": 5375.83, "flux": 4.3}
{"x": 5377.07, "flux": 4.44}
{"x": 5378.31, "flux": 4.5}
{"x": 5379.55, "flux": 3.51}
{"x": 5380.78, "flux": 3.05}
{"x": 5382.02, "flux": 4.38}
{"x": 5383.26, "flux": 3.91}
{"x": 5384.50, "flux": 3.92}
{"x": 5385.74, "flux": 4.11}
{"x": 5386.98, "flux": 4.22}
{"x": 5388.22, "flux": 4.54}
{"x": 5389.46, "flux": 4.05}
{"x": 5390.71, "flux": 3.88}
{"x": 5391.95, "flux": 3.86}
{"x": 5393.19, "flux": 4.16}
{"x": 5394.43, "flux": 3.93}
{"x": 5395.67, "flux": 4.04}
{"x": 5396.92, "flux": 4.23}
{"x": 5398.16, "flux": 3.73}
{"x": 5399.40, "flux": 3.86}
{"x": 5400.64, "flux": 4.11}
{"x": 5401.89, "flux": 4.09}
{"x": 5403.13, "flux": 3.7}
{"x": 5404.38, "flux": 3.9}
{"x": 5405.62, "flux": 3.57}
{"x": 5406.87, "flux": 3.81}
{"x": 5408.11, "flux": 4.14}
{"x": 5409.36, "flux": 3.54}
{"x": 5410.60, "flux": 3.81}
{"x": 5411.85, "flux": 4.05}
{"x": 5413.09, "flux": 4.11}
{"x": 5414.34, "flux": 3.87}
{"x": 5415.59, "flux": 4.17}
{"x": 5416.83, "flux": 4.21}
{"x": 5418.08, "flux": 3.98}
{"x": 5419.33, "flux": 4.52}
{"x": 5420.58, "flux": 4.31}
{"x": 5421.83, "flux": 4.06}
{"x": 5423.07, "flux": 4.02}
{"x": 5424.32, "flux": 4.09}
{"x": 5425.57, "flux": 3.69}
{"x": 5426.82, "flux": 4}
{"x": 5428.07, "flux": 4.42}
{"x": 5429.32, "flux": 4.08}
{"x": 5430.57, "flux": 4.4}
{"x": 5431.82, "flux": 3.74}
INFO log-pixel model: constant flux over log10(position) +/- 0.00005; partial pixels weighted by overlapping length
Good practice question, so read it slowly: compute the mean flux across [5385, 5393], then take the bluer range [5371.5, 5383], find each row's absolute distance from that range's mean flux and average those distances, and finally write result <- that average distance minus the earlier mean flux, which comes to -3.70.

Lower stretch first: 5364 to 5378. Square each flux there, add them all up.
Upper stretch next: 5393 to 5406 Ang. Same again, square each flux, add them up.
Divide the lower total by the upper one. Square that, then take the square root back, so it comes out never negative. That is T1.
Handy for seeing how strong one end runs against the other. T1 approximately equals 1.06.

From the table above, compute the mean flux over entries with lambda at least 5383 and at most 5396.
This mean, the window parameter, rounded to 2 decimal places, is 4.06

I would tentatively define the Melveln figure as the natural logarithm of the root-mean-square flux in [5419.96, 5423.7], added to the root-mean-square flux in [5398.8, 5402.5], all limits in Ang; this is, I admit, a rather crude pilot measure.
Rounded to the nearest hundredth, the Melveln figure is 5.44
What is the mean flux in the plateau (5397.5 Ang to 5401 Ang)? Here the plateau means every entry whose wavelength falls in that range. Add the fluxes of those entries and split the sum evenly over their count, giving 3.9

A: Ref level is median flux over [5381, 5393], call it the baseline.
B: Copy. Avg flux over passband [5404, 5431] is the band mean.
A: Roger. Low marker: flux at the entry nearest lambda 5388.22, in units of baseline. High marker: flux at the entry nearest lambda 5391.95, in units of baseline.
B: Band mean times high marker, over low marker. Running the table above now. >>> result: 3.4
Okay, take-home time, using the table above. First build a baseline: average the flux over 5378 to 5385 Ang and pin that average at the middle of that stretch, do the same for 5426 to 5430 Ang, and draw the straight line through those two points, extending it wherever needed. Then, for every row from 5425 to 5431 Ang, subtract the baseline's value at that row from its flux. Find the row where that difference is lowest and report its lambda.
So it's 5425.57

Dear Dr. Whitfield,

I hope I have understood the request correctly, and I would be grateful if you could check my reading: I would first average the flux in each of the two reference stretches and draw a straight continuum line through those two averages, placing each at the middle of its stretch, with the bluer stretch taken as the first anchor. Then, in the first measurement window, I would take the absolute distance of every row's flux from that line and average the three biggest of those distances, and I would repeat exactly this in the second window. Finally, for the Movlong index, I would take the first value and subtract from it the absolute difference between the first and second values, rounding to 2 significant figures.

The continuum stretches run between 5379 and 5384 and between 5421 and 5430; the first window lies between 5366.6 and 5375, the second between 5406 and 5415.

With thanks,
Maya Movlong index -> 0.25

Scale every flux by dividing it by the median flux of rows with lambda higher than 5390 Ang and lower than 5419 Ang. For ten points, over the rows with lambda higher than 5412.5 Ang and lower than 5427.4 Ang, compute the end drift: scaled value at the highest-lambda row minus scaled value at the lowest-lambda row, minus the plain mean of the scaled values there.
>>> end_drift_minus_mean -1.07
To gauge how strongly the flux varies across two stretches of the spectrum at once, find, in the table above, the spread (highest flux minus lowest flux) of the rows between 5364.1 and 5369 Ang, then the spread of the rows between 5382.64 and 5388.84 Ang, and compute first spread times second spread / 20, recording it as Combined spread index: 0.013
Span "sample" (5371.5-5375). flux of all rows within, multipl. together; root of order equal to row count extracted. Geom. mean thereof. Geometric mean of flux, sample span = 4.1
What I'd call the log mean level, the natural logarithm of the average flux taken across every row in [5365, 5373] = 1.39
